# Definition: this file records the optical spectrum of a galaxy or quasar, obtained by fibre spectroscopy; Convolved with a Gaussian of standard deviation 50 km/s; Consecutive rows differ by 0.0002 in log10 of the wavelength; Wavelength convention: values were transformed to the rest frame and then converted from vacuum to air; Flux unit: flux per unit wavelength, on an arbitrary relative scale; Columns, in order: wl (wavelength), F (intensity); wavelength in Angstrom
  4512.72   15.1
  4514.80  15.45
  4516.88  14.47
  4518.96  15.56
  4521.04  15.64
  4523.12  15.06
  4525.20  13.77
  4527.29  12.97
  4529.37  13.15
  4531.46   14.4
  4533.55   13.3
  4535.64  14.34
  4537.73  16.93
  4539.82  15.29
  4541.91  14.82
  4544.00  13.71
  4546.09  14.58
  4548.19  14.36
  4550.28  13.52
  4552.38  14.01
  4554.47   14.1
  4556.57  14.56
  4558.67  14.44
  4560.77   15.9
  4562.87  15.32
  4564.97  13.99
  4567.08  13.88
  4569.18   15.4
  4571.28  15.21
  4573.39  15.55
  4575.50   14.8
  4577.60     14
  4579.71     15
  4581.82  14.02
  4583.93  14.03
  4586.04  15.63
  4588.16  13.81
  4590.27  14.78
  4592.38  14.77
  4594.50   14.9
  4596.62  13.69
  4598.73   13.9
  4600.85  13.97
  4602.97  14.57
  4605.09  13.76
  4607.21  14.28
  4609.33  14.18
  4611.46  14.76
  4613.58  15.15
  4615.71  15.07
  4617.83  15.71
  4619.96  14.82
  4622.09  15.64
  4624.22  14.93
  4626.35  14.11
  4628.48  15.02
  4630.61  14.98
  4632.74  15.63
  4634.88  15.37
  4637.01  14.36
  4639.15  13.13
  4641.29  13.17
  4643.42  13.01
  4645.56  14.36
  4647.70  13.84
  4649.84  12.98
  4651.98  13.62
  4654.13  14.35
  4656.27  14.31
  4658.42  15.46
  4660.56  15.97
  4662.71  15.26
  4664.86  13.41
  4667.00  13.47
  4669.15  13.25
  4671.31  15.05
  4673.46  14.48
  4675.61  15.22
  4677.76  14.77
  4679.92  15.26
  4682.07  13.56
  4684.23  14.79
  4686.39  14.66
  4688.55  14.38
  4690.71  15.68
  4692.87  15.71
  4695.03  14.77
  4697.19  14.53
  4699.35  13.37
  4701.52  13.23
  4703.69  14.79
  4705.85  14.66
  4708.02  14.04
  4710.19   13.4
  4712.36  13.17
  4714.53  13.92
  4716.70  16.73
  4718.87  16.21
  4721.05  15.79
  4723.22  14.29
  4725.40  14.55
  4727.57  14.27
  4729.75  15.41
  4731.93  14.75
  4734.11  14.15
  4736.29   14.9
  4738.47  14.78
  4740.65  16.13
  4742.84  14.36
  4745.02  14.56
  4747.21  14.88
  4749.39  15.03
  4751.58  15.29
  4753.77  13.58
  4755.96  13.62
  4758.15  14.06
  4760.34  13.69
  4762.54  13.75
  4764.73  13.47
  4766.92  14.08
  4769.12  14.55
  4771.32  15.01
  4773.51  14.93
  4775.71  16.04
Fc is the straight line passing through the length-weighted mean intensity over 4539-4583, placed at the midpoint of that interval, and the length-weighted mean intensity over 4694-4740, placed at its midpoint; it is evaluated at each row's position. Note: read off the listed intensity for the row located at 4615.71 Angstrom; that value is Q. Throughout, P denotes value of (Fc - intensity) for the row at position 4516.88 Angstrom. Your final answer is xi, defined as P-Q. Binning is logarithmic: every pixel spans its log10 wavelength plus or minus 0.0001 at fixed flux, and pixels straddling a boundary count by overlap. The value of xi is -14.9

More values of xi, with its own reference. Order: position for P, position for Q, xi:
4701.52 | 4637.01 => -13.0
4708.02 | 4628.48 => -14.5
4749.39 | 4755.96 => -14.1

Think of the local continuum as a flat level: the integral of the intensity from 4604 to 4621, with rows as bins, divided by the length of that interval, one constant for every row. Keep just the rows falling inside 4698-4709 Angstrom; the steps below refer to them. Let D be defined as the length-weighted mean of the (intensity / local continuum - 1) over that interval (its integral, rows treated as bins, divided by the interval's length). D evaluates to -0.047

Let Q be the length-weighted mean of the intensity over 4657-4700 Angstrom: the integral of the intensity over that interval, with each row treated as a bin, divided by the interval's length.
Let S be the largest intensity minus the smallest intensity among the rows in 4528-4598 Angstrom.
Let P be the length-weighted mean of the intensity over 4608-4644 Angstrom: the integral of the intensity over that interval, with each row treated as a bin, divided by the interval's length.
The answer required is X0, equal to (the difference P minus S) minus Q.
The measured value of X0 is -3.8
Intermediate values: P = 14.7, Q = 14.7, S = 3.8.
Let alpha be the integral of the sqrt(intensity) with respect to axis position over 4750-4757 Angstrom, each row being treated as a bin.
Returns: 26.4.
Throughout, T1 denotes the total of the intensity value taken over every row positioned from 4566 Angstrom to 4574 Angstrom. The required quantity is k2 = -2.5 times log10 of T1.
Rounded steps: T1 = 60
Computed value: -4.45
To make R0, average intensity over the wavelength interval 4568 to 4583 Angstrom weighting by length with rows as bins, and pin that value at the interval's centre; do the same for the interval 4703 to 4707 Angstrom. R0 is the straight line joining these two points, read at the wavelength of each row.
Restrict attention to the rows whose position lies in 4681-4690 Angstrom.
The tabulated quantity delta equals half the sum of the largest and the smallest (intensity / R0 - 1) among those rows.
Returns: -0.039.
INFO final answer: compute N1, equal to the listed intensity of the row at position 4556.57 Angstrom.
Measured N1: 14.56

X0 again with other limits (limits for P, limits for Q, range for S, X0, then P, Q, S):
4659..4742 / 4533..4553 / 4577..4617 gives -1.8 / 14.7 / 14.5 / 1.9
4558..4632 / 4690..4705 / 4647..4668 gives -2.9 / 14.7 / 14.6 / 3.0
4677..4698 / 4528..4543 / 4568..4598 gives -1.7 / 14.8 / 14.6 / 1.9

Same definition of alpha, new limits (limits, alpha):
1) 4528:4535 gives 25.8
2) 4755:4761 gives 22.3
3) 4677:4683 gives 22.9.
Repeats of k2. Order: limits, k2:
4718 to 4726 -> -4.46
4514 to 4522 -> -4.47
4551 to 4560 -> -4.39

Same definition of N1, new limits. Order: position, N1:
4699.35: 13.37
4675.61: 15.22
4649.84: 12.98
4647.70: 13.84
